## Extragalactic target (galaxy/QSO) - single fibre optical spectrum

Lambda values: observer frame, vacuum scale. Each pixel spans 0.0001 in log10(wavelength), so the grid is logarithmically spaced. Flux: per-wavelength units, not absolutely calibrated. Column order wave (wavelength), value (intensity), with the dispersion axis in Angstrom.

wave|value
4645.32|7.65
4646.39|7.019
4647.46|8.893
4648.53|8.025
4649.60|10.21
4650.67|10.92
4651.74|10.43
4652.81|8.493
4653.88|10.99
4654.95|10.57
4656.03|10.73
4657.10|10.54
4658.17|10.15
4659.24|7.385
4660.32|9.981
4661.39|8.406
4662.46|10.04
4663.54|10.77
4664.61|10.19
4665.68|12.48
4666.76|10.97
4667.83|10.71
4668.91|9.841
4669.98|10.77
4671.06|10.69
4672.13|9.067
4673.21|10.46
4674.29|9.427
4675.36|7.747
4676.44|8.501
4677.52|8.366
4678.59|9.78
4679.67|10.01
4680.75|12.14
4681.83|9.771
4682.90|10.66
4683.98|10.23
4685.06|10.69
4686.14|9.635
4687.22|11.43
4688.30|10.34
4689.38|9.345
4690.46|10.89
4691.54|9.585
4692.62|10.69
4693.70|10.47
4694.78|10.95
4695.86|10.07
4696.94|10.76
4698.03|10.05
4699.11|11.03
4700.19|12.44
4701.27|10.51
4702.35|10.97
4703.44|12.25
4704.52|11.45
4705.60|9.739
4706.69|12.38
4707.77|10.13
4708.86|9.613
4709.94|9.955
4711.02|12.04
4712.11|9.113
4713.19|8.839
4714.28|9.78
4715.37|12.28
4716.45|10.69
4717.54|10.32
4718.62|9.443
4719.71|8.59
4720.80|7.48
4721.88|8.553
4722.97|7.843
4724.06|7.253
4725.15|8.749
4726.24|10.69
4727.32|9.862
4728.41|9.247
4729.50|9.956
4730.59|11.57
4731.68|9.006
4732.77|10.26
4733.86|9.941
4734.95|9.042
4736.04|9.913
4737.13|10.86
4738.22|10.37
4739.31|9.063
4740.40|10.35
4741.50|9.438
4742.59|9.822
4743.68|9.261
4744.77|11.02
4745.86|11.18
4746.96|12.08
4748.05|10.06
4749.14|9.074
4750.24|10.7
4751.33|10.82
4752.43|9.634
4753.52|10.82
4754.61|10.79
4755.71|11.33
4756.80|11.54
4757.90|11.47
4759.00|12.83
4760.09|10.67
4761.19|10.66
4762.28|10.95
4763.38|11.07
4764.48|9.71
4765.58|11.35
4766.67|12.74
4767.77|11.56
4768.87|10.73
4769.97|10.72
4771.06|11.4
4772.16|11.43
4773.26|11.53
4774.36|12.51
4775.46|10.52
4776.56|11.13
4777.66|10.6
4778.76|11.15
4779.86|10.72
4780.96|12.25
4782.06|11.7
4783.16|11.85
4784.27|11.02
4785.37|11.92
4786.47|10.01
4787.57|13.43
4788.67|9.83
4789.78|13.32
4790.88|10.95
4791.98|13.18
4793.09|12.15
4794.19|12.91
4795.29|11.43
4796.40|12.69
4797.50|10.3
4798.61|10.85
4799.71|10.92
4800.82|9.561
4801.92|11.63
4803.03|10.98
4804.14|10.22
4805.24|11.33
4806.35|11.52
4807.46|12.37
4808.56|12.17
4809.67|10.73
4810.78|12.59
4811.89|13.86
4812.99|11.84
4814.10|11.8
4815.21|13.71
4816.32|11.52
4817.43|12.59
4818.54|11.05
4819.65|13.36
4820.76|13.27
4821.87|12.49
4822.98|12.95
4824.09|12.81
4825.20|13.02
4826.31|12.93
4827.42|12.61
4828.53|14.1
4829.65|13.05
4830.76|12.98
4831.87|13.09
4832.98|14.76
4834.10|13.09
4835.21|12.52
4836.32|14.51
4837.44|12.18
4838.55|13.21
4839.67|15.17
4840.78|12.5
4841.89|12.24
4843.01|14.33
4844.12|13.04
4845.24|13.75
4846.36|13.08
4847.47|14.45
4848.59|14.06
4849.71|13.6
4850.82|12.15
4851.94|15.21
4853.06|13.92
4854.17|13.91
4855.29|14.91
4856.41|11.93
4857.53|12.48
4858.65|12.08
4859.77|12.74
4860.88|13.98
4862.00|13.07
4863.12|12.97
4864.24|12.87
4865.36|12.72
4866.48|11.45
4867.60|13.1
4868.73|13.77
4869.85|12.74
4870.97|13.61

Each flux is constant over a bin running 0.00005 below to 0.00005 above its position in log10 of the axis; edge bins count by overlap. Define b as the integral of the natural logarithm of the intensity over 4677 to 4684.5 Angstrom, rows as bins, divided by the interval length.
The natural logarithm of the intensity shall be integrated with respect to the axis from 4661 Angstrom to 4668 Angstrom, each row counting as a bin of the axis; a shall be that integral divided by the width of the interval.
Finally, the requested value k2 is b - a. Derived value -0.04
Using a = 2.35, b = 2.31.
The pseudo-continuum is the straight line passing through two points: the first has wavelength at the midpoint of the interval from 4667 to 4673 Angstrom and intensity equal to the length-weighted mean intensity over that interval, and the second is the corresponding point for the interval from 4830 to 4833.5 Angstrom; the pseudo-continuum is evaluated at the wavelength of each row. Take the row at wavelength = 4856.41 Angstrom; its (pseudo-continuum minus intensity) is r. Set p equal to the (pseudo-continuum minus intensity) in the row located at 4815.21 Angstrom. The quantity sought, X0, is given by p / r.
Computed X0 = -0.2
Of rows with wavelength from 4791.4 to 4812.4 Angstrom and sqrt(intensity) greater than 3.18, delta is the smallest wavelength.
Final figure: 4791.98 Angstrom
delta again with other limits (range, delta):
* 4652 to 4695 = 4653.88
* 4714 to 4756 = 4715.37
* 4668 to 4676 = 4669.98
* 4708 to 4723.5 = 4711.02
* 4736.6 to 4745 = 4737.13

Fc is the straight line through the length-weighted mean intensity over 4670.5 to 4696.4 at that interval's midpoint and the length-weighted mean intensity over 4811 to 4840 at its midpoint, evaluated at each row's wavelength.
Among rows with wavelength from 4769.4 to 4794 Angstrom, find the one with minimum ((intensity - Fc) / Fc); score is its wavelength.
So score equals 4788.67 Angstrom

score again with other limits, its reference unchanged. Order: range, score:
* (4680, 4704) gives 4689.38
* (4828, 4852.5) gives 4850.82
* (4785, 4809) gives 4800.82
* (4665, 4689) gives 4675.36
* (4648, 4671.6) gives 4659.24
